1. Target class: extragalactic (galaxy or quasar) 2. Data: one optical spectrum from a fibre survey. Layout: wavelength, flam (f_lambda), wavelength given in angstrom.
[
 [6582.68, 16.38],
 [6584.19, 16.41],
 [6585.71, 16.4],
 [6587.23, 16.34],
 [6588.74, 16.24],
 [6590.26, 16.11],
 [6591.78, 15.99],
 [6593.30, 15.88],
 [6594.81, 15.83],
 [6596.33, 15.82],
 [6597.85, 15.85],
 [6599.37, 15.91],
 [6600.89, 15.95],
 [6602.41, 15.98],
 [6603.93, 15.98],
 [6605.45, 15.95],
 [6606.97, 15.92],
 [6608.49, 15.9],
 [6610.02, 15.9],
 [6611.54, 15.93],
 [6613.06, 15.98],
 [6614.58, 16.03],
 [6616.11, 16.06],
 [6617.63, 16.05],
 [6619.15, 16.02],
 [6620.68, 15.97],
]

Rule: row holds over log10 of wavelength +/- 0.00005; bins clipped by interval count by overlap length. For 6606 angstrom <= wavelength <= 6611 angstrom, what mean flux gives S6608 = 15.9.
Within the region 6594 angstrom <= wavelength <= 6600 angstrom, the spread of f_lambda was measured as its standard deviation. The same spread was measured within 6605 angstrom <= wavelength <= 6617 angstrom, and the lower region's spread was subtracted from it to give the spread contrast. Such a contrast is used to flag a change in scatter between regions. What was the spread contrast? 0.02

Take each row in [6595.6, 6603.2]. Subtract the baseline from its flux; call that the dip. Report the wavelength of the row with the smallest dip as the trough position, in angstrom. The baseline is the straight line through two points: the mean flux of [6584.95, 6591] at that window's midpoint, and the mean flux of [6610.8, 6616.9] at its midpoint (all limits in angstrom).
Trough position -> 6596.33 angstrom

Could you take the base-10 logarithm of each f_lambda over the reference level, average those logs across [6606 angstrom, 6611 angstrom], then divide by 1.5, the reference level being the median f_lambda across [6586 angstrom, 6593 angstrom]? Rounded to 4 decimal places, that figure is -0.0048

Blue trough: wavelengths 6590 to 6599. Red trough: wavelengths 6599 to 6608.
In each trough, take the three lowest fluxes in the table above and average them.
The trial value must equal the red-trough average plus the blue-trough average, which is 31.8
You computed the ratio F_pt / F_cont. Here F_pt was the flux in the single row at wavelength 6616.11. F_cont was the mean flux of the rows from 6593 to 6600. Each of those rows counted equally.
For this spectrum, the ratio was 1.01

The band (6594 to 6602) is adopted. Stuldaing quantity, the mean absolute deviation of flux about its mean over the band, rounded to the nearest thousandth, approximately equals 0.046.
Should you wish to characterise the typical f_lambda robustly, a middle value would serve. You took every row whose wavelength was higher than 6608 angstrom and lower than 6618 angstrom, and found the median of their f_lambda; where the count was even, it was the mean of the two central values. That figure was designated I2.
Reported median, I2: 16.0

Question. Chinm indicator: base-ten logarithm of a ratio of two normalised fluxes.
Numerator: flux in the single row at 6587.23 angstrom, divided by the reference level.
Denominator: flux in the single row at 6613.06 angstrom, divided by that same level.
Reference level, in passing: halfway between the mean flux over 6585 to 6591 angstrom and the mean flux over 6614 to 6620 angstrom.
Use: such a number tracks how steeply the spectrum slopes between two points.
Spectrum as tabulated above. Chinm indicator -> 0.010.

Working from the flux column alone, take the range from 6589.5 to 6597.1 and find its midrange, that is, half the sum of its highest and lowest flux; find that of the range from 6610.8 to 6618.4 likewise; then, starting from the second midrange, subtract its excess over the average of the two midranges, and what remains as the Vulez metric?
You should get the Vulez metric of 16.0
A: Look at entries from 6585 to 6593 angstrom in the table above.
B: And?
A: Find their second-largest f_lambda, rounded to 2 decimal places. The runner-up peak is 16.34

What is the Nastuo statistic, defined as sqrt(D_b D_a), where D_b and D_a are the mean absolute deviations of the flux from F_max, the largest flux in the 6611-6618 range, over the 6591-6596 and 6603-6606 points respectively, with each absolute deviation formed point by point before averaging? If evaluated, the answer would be 0.12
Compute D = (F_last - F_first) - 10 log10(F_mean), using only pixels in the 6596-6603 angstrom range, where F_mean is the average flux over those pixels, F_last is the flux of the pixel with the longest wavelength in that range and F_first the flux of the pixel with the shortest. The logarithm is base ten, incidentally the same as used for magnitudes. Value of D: -11.9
